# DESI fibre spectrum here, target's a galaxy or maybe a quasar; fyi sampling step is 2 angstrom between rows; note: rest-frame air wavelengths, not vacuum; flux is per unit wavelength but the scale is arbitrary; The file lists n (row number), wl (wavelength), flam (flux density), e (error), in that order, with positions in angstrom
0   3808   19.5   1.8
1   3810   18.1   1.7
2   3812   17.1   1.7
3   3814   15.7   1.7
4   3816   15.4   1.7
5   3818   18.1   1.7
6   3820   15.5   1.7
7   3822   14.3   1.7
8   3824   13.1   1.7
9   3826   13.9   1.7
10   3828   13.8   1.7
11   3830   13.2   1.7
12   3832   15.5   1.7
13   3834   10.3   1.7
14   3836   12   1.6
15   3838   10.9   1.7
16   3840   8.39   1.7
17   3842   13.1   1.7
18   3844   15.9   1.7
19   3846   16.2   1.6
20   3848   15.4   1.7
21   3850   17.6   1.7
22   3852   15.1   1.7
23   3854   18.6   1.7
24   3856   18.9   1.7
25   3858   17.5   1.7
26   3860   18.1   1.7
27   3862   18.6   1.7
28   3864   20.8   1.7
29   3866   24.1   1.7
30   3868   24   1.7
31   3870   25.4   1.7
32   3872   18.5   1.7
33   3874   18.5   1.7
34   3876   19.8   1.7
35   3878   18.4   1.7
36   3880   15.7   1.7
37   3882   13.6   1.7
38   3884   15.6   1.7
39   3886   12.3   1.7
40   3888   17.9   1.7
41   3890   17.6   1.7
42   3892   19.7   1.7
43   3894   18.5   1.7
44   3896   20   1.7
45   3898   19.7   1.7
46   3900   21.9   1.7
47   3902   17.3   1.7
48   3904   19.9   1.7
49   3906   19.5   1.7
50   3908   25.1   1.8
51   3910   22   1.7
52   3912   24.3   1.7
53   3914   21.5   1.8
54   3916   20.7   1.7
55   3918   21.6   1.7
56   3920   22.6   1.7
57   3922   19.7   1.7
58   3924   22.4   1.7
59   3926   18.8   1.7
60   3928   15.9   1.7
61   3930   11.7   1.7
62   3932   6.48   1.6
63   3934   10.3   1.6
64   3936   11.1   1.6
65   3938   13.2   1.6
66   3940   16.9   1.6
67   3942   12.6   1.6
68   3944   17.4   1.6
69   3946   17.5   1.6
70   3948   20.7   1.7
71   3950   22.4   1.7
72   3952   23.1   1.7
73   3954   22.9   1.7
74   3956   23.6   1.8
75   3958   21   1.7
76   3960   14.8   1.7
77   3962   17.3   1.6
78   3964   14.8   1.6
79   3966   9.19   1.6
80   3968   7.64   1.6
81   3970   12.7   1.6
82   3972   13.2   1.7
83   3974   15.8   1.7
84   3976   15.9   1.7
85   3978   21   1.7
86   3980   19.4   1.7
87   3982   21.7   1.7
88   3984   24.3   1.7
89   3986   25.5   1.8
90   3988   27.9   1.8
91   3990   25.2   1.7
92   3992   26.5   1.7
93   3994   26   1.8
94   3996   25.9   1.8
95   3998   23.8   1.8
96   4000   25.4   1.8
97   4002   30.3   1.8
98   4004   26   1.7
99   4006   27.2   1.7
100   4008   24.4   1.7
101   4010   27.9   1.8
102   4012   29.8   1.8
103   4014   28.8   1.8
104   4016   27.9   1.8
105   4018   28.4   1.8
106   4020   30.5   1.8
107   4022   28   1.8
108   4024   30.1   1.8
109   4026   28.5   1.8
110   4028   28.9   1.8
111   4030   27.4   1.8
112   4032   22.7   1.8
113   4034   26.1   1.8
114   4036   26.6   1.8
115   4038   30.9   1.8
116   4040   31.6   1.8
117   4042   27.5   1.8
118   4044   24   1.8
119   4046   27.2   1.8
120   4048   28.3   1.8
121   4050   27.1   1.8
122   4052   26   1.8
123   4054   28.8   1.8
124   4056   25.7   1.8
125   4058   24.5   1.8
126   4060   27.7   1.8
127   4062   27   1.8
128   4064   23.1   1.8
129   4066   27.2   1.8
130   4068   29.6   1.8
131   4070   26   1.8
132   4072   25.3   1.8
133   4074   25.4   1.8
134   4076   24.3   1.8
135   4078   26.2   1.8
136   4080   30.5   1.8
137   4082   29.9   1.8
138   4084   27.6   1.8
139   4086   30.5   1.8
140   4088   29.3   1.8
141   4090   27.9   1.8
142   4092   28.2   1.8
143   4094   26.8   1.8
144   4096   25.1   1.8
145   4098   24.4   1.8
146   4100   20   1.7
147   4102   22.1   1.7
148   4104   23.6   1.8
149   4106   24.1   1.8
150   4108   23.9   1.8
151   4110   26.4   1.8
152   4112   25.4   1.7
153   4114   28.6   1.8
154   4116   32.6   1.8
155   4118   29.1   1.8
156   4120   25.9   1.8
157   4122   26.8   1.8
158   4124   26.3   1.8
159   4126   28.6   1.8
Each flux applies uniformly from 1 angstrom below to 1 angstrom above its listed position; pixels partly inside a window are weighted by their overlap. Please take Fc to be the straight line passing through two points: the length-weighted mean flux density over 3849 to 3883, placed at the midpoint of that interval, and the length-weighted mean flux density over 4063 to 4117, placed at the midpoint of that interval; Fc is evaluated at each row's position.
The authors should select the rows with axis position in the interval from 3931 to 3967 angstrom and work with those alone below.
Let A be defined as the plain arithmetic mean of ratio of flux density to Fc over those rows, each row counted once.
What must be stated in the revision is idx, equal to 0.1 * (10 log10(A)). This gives -0.12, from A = 0.75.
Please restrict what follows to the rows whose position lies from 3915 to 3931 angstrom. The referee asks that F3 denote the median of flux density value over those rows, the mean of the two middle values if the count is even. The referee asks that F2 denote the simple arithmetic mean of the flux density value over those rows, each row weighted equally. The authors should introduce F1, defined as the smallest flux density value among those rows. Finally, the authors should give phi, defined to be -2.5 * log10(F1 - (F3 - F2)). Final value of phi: -2.6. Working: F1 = 11.7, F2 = 19.2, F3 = 20.2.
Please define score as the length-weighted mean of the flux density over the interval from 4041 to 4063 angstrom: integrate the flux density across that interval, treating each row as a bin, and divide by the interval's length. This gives 27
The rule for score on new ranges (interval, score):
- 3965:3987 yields 17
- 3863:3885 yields 19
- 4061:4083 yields 27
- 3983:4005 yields 26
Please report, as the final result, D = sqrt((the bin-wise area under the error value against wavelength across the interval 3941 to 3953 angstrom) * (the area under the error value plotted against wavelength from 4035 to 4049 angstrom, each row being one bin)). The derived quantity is 22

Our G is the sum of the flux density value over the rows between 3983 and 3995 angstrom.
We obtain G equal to 155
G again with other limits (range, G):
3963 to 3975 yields 73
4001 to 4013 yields 166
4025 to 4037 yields 160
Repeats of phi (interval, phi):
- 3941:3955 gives -2.6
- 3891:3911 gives -3.1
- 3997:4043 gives -3.4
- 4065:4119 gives -3.3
